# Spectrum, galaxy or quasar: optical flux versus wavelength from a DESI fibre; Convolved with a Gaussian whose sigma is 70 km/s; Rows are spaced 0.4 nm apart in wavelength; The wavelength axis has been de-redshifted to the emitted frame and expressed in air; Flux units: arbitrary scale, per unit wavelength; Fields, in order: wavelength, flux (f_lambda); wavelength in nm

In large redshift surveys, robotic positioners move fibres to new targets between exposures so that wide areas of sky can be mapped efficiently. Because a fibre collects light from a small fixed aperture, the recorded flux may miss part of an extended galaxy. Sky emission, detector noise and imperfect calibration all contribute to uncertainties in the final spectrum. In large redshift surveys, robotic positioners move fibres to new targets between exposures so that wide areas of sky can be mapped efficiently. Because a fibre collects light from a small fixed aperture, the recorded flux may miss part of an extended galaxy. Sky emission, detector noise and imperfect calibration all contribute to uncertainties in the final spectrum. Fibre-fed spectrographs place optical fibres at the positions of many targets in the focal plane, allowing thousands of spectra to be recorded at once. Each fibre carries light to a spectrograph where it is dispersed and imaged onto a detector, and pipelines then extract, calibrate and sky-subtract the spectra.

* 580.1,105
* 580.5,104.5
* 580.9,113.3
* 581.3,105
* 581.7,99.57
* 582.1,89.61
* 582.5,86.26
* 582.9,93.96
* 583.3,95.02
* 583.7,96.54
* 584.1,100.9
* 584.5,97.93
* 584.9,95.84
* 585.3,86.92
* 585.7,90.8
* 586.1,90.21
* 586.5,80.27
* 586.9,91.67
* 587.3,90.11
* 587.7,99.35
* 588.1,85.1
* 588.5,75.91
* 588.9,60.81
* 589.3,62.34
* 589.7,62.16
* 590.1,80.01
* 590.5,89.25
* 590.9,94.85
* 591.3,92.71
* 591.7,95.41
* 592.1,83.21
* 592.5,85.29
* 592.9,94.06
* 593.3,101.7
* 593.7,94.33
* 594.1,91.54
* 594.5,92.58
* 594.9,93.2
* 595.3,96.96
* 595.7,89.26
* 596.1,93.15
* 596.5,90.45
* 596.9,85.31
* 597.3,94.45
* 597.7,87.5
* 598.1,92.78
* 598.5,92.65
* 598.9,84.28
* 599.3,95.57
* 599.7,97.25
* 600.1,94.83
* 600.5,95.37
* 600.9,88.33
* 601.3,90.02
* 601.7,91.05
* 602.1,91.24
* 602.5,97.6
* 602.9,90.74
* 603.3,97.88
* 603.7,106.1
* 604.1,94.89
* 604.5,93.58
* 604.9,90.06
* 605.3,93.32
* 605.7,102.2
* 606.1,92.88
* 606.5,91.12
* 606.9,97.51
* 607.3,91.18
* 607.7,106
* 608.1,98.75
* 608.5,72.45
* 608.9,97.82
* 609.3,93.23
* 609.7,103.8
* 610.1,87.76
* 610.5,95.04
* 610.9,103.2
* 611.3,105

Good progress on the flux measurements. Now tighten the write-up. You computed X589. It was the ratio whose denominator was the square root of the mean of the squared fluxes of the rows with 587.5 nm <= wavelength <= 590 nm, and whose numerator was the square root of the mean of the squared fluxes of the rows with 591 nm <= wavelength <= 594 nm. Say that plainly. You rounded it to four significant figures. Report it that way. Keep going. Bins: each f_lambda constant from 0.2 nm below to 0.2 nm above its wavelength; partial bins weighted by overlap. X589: 1.224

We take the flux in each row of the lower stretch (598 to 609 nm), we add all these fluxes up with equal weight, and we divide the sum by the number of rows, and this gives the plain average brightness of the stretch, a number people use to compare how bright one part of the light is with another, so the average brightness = 94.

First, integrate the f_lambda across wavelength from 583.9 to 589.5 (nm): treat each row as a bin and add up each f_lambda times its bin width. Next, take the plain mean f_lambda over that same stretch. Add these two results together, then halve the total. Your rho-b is 285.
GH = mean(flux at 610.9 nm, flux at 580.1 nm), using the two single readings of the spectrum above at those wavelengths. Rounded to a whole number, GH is 104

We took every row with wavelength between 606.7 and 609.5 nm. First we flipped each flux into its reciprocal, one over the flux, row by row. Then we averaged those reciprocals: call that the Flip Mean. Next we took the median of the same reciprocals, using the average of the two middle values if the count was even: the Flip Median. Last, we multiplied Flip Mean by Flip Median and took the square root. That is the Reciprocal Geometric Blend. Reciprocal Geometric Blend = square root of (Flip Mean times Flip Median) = 0.0105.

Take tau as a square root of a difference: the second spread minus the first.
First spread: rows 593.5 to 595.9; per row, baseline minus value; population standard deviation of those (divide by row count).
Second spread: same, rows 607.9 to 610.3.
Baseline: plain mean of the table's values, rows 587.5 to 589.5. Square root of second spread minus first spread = 2.8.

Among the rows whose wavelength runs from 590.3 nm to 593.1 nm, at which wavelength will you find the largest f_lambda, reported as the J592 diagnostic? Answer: 591.7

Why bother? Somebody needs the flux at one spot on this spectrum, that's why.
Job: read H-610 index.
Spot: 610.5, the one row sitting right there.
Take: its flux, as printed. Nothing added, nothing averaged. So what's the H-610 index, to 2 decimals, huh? 95.04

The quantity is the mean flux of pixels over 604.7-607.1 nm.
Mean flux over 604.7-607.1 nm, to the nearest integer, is 95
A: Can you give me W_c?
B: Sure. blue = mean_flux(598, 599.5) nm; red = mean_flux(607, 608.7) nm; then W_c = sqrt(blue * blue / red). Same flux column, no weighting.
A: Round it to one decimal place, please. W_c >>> 9.5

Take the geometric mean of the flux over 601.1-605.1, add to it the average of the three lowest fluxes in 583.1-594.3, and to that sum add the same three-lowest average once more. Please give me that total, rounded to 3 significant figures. 218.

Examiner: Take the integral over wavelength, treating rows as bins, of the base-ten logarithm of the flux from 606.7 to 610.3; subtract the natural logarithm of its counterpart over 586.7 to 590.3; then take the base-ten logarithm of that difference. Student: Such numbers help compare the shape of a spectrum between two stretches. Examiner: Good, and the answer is 0.715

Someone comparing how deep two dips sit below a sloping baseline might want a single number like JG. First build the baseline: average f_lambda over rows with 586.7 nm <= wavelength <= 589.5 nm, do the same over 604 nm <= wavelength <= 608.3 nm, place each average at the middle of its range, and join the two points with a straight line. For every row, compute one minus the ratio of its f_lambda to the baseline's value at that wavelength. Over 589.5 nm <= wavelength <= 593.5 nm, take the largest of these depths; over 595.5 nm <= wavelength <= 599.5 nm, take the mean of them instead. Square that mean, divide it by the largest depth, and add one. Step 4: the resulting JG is 1.00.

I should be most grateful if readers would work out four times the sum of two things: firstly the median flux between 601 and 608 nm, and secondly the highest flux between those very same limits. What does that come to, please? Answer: 798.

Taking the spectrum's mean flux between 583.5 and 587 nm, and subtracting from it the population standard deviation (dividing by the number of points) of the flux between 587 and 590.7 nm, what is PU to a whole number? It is 79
